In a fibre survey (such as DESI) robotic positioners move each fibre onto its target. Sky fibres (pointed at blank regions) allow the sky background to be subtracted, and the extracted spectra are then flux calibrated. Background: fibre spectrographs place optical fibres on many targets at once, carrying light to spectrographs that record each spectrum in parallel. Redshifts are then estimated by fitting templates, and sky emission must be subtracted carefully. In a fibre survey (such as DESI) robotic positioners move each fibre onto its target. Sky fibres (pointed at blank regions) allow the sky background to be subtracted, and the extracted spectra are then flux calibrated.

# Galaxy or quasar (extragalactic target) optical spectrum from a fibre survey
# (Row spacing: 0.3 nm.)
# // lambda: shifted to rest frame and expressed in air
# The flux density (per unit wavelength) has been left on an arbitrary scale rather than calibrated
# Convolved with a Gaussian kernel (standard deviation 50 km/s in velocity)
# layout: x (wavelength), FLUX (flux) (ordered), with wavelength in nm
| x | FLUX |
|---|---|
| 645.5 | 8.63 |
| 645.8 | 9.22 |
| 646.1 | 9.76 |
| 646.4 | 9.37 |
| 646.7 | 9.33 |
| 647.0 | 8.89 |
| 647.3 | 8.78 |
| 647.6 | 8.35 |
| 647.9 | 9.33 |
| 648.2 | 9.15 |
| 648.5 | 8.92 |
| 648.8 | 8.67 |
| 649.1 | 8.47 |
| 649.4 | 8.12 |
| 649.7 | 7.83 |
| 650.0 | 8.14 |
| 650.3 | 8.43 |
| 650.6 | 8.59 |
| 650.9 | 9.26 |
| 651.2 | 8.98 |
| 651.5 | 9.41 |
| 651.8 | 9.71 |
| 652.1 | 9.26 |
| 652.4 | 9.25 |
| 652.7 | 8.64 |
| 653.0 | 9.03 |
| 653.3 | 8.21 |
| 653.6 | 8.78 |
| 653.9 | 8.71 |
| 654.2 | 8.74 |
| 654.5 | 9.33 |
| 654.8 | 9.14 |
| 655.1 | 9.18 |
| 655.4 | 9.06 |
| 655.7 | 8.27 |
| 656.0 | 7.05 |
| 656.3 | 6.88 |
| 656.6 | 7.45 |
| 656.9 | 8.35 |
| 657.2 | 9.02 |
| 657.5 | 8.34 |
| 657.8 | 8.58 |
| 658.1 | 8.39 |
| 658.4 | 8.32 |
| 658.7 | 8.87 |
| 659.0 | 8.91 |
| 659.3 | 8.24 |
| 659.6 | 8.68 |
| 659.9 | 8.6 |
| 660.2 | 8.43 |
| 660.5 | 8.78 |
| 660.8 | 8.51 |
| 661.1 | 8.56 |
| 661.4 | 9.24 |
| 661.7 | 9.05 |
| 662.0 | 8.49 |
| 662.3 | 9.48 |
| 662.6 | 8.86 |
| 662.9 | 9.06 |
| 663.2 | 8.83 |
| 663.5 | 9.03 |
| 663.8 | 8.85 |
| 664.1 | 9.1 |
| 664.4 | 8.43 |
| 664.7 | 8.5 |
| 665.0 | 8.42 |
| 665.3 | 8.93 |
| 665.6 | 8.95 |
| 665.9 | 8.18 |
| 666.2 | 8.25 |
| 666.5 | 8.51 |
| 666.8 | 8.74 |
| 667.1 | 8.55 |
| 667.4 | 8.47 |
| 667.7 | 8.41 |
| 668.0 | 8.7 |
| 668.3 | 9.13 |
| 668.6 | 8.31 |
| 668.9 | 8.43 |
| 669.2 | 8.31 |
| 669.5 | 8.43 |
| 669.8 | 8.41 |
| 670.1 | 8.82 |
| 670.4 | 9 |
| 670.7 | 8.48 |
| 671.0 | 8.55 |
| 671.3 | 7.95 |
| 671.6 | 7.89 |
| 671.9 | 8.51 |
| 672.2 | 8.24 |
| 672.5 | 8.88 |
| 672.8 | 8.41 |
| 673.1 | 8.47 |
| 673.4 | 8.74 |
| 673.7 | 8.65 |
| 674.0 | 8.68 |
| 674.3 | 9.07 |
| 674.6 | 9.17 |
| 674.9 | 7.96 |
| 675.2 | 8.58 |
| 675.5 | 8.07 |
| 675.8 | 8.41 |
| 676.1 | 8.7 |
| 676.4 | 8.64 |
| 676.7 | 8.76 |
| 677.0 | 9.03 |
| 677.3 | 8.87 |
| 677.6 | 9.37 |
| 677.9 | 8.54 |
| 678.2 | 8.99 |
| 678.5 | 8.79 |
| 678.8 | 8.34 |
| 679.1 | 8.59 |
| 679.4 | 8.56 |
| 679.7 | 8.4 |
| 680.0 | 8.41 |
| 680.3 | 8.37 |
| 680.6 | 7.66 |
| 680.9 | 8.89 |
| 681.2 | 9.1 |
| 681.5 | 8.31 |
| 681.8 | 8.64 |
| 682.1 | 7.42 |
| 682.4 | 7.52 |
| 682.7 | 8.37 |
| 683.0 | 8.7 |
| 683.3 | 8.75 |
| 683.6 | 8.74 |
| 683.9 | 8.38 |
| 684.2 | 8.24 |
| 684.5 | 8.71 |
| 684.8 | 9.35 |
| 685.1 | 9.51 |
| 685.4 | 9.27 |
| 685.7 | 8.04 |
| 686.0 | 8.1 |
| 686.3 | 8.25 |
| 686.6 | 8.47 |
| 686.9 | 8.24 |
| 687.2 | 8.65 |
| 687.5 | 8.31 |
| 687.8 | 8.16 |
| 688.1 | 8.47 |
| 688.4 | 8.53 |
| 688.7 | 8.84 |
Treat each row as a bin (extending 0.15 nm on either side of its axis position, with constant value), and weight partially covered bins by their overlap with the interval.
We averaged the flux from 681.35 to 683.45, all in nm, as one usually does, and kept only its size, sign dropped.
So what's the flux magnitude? 8.24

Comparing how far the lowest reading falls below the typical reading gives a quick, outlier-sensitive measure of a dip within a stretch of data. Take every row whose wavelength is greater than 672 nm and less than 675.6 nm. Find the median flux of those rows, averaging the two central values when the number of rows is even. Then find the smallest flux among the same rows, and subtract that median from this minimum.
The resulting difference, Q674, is -0.7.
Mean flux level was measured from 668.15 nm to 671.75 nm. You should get 8.48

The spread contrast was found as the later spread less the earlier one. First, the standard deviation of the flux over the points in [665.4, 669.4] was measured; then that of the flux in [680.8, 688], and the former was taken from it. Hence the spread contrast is 0.23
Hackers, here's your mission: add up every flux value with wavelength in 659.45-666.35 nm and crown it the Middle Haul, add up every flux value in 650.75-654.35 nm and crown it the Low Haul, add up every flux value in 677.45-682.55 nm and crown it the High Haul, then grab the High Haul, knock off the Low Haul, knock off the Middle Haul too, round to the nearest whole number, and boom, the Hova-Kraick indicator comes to -165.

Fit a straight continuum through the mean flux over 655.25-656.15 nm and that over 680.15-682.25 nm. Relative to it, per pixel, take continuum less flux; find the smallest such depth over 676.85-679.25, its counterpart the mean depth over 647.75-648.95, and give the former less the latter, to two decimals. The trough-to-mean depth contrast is -0.11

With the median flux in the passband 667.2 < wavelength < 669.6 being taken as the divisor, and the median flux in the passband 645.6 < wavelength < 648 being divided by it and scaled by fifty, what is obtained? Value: 55.0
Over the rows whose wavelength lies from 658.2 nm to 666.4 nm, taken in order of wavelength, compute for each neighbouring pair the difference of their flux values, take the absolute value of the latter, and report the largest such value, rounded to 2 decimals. 0.99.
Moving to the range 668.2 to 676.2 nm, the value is 1.21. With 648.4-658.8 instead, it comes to 1.22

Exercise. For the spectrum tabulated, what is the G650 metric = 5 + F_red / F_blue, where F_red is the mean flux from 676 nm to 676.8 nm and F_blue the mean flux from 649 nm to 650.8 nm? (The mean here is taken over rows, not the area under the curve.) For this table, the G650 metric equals 6.05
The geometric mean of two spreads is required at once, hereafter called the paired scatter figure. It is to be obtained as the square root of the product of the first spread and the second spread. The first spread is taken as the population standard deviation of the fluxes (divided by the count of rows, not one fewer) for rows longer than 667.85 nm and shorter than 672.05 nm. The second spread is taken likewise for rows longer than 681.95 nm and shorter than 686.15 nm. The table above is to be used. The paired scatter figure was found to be 0.449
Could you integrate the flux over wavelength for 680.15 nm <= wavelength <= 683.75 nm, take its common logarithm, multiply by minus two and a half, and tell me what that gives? -3.698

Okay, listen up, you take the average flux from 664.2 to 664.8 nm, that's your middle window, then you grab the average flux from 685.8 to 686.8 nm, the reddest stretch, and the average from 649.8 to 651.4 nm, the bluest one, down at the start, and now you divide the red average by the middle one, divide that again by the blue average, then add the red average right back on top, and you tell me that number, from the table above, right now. 8.4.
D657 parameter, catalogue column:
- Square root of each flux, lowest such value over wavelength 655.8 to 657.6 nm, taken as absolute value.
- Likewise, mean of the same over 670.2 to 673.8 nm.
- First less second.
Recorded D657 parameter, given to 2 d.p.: -0.29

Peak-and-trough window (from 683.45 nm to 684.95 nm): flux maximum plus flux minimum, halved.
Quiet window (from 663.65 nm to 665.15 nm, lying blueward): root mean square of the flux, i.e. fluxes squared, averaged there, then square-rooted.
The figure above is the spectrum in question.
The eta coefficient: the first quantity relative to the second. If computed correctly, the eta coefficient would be 1.015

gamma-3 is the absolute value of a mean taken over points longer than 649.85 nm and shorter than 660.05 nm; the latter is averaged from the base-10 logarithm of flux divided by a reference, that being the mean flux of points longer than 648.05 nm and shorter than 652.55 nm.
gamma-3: 0.010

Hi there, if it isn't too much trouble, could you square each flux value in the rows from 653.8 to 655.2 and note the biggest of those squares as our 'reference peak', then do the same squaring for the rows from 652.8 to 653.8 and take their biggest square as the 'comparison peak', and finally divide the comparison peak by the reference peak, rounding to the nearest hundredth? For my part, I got 0.94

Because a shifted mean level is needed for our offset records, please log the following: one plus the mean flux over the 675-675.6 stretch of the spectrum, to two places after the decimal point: 9.32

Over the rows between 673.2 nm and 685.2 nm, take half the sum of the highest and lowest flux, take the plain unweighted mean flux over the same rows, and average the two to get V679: 8.53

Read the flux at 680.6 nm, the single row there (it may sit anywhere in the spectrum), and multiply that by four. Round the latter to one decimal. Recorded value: 30.6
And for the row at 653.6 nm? 35.1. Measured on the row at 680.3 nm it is 33.5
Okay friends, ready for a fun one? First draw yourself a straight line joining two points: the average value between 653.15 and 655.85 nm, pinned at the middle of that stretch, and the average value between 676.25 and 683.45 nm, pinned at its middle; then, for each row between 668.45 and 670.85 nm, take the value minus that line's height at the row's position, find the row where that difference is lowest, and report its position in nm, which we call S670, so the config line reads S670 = 668.6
